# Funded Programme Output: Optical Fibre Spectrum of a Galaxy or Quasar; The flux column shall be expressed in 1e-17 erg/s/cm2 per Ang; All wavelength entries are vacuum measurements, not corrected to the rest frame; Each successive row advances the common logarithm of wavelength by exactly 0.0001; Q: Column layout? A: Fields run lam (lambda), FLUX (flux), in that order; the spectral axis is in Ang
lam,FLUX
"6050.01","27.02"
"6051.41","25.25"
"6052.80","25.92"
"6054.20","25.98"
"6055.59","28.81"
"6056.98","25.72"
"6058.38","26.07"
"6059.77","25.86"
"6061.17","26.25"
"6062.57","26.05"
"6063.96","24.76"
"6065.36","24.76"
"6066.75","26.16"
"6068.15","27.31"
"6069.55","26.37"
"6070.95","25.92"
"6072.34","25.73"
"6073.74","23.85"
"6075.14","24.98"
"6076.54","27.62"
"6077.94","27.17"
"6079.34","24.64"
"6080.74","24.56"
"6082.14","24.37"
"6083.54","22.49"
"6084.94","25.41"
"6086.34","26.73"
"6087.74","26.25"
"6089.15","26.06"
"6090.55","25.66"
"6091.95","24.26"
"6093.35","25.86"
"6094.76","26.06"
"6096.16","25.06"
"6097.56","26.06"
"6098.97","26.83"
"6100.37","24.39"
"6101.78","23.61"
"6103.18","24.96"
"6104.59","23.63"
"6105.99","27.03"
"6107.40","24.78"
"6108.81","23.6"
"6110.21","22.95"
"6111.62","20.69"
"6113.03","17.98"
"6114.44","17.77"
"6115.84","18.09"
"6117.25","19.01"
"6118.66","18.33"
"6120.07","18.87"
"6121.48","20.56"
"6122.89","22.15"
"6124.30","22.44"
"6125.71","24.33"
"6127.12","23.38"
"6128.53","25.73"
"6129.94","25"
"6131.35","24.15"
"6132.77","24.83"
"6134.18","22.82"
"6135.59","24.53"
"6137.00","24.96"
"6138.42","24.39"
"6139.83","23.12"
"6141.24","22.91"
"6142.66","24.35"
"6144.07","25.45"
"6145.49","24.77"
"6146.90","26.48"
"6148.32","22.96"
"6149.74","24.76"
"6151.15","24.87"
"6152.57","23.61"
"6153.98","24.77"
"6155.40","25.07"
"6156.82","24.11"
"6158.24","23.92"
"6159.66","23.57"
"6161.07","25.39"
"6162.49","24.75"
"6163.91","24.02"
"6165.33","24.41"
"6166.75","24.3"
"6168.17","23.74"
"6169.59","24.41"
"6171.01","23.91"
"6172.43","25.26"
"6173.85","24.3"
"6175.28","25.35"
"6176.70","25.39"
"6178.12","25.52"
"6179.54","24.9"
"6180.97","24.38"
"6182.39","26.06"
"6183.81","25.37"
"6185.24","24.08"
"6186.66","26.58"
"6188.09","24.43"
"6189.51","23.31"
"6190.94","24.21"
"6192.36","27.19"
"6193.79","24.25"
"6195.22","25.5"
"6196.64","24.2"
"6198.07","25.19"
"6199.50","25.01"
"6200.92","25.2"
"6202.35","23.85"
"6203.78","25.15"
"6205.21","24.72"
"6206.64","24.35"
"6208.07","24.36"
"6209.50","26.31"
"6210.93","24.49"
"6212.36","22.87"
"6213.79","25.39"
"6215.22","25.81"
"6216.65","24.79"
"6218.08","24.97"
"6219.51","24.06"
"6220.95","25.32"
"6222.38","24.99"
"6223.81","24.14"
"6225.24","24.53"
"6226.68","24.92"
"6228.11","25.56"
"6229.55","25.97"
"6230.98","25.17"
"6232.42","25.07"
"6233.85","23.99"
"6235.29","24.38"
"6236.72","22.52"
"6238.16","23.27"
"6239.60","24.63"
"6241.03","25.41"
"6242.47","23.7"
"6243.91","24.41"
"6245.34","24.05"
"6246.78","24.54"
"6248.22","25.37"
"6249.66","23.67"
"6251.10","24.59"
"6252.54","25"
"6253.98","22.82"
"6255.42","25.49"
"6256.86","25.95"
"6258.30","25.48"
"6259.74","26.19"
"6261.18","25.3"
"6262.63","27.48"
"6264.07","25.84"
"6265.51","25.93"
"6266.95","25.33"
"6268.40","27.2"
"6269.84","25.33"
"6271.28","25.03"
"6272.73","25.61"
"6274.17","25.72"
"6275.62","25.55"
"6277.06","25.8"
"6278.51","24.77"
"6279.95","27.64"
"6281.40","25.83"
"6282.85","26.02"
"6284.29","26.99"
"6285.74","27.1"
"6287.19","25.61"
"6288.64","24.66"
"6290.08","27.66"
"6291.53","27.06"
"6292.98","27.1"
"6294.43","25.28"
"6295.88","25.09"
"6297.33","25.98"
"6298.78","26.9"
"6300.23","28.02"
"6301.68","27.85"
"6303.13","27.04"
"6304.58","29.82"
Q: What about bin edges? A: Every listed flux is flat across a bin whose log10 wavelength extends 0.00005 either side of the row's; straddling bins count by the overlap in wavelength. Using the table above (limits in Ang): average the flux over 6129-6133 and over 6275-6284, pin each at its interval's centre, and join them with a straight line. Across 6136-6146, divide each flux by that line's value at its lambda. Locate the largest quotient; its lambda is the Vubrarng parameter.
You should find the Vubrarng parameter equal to 6144.07 Ang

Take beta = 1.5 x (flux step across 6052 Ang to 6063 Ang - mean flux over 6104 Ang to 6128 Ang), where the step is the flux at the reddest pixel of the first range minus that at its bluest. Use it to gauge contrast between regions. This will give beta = -32.1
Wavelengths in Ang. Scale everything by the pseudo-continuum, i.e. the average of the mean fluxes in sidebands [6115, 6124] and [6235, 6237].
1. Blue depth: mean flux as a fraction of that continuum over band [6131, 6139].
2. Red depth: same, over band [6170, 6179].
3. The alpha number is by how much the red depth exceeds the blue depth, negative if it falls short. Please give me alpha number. 0.031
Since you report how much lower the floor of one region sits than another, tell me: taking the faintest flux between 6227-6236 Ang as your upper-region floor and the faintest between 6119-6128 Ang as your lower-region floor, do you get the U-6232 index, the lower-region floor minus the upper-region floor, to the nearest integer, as -5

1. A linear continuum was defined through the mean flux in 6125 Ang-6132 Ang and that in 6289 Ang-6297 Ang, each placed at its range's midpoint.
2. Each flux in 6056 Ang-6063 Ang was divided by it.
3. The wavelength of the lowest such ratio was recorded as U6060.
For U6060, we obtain 6056.98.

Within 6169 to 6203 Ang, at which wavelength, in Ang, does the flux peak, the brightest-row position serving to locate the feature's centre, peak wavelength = 6192.36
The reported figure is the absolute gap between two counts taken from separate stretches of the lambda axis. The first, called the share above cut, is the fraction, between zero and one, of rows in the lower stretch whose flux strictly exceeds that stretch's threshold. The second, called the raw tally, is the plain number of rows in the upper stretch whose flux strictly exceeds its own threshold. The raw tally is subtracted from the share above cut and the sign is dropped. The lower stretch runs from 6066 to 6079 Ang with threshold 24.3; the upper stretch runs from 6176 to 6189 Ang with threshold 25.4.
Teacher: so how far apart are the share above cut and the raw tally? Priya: 2.1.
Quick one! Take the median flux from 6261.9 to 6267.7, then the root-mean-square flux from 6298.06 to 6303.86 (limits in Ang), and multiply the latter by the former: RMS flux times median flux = 711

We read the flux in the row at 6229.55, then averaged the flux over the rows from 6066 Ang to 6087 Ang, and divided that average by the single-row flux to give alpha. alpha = 0.98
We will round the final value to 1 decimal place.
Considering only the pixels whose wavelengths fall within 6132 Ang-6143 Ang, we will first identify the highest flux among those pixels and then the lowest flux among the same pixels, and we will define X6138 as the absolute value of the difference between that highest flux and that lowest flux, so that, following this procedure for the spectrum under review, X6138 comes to 2.1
